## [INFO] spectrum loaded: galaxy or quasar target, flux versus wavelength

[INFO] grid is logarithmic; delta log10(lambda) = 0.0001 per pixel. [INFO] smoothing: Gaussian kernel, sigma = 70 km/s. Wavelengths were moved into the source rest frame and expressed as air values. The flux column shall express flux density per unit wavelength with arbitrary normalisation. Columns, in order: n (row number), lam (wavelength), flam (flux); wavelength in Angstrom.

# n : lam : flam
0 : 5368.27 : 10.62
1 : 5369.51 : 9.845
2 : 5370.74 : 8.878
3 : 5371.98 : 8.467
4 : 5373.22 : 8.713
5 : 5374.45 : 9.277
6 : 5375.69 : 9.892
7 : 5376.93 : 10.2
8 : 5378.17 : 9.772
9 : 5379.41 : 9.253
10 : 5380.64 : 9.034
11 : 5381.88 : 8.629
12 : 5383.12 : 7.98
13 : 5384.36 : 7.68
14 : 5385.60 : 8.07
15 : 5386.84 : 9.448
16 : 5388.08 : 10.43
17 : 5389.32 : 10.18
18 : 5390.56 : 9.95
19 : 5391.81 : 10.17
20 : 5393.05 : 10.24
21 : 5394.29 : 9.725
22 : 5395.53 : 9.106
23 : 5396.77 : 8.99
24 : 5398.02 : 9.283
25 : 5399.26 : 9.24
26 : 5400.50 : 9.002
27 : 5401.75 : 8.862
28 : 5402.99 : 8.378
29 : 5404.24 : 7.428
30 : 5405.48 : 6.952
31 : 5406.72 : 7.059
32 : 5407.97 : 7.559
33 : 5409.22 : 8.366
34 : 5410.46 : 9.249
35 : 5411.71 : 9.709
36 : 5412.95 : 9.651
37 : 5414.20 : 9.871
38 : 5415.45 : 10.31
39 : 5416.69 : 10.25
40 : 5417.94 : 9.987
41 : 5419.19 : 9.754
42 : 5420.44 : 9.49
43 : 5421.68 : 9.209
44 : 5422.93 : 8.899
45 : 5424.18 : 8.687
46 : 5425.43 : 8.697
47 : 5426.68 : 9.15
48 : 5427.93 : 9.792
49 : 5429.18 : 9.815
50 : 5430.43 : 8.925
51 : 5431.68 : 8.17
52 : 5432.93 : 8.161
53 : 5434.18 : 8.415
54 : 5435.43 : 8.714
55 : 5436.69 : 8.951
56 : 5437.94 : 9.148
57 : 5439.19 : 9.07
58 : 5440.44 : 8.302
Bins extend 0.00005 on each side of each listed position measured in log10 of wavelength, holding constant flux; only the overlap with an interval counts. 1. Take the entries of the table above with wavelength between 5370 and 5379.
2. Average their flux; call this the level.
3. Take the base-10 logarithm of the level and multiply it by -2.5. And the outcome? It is -2.42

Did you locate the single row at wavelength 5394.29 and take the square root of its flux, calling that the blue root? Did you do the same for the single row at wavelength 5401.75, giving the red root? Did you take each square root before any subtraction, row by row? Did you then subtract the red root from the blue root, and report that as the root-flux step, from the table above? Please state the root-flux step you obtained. 0.14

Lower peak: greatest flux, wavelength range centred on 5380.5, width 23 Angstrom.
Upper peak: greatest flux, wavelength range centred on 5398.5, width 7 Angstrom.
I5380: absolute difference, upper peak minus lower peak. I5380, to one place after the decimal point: 1.1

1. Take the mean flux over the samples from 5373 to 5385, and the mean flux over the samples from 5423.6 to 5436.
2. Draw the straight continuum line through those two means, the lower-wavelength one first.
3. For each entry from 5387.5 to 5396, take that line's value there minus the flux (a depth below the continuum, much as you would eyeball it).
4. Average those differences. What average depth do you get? -1.0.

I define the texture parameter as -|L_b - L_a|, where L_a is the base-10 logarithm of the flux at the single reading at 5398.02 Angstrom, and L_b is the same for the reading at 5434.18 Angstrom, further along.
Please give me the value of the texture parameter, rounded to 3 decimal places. -0.043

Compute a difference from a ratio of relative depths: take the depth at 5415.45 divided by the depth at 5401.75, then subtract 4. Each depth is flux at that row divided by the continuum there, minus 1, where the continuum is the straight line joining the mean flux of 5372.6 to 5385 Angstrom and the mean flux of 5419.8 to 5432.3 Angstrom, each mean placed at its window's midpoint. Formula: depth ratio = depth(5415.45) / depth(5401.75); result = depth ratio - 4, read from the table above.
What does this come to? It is -10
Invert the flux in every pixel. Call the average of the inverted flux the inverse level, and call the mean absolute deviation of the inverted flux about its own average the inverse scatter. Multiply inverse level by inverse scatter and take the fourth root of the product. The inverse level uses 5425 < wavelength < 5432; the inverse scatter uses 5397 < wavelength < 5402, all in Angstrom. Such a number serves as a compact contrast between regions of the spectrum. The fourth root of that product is 0.12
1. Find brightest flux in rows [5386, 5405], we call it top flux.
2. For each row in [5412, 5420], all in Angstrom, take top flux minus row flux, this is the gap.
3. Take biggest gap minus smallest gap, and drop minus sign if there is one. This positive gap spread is 0.7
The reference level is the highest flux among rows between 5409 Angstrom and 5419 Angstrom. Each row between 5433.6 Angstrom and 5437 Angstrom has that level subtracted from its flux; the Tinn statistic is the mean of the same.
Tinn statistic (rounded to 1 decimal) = -1.6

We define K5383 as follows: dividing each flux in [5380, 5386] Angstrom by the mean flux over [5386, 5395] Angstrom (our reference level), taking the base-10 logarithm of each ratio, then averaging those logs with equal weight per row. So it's -0.08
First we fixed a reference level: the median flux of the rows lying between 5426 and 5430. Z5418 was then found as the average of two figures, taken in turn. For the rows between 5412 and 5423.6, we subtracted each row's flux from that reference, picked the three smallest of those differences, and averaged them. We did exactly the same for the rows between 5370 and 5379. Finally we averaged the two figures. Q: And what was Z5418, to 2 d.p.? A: -0.28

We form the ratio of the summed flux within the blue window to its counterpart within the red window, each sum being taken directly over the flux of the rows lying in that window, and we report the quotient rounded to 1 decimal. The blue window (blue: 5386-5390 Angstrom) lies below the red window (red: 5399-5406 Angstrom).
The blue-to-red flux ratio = 0.6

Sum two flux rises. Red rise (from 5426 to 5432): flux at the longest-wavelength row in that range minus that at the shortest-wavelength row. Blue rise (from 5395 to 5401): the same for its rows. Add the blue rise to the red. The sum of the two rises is -1.1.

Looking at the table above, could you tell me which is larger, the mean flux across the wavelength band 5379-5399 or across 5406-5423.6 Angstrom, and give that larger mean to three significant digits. 9.26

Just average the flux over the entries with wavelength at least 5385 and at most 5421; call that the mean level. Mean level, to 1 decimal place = 9.2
